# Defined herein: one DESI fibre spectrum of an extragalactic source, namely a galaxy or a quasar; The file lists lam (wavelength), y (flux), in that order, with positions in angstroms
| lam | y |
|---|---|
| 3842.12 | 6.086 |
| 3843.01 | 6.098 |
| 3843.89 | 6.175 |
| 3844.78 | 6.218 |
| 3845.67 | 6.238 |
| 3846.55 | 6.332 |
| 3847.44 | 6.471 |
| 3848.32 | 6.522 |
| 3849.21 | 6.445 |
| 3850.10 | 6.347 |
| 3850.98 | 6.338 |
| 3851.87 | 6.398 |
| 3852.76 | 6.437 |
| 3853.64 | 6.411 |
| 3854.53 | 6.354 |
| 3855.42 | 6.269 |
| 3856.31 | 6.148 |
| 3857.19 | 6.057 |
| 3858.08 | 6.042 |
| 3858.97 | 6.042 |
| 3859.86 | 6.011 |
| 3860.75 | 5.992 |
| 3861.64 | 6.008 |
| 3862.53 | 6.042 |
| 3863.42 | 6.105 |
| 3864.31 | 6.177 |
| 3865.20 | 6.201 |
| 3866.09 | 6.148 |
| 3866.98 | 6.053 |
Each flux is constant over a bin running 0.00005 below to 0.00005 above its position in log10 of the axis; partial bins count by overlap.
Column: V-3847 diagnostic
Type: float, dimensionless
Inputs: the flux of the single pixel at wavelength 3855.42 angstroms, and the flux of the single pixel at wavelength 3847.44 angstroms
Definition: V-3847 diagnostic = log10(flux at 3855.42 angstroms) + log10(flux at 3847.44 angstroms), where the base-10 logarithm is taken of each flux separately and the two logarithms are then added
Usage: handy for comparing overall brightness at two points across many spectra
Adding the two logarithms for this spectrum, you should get 1.61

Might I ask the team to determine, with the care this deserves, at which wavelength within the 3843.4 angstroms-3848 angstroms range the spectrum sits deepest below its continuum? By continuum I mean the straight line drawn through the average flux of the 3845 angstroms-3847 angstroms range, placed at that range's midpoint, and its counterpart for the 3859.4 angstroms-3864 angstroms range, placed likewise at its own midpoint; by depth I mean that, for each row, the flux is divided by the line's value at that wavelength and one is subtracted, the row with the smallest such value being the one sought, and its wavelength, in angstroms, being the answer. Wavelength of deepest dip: 3843.89 angstroms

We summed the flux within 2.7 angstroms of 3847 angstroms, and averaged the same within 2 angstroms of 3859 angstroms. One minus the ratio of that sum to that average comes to -5.3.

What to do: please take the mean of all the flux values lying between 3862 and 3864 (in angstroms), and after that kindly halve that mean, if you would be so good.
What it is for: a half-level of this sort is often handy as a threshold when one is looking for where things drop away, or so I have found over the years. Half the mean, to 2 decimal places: 3.04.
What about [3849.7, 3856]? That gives 3.18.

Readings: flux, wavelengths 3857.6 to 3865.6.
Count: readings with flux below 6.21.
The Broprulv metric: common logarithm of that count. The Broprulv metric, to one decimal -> 1.0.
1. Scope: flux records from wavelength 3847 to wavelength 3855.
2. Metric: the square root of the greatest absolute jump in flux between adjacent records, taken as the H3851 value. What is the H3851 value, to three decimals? 0.313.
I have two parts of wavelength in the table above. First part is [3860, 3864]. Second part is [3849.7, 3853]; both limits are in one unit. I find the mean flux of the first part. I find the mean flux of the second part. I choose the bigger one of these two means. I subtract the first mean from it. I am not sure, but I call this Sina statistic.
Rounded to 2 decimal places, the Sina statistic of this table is 0.34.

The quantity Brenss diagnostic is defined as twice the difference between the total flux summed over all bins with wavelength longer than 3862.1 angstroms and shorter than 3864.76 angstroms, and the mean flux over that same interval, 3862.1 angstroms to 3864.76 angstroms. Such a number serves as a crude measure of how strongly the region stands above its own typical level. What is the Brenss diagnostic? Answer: 24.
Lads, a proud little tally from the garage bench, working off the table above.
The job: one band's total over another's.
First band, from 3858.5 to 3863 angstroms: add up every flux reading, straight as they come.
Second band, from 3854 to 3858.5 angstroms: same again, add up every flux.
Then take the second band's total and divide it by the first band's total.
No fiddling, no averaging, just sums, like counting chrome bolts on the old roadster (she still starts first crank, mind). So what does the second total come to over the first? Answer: 1.03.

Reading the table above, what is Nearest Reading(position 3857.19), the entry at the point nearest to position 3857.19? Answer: 6.057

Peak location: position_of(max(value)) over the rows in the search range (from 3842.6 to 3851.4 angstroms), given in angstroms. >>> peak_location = 3848.32 angstroms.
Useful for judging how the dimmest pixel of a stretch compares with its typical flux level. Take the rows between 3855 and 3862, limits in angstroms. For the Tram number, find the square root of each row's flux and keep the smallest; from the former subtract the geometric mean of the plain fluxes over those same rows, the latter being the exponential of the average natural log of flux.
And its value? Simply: -3.62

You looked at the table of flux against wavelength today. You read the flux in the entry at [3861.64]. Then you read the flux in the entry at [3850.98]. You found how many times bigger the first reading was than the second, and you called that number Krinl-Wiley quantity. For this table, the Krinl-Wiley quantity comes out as 0.95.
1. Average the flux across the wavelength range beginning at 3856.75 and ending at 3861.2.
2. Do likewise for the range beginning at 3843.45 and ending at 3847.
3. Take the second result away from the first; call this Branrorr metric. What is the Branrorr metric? -0.21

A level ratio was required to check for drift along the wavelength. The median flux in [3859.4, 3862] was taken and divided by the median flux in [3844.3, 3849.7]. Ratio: 0.94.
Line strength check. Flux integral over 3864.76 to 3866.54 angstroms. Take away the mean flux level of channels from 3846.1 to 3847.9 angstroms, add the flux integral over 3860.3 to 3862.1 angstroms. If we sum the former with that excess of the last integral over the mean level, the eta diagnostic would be 15.3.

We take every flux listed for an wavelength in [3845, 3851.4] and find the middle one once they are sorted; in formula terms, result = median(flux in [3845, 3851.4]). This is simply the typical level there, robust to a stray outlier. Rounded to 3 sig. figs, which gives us 6.35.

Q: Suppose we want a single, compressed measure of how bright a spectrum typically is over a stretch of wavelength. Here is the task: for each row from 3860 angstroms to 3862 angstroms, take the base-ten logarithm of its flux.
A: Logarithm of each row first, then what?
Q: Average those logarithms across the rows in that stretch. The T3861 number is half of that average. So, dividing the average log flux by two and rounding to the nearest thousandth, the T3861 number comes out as 0.389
